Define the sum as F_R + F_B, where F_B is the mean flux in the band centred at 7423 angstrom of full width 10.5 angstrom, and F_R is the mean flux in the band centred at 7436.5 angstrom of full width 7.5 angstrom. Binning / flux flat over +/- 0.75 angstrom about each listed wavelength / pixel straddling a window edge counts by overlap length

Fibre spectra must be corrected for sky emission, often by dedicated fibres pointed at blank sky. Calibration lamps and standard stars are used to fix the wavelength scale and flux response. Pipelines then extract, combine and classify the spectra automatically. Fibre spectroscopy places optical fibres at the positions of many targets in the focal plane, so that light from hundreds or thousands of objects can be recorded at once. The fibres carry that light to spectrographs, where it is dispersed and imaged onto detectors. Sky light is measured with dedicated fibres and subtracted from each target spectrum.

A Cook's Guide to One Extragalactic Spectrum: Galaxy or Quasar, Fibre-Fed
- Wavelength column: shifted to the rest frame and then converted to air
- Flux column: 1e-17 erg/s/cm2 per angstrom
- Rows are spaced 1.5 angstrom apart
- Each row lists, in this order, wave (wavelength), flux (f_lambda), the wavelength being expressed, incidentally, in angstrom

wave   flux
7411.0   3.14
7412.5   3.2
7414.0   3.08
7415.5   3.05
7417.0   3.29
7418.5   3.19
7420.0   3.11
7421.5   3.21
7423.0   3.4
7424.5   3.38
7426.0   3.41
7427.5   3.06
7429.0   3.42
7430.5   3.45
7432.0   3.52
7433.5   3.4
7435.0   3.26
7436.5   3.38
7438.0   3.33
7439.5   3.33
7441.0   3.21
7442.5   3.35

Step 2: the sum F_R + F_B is 6.59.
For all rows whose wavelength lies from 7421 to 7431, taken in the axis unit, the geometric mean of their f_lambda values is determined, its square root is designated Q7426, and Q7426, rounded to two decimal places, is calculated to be 1.82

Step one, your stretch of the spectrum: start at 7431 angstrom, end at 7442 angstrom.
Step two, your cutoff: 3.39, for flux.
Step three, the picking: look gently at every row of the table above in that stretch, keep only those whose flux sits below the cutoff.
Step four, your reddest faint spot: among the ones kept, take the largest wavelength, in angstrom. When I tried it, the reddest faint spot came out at 7441.0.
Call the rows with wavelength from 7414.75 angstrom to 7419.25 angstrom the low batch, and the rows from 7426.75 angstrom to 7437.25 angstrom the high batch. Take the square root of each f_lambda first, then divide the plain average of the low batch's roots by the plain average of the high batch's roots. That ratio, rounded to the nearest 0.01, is 0.97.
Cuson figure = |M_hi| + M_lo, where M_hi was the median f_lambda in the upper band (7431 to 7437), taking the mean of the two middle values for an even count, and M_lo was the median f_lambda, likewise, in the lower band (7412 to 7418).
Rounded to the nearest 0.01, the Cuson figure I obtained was 6.53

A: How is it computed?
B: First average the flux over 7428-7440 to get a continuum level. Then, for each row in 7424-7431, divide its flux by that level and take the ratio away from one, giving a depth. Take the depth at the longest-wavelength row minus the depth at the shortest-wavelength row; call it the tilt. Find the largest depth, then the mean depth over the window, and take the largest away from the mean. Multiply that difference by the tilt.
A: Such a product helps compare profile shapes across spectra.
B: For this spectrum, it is 0.0017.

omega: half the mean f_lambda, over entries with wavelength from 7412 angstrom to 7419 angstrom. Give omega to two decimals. 1.58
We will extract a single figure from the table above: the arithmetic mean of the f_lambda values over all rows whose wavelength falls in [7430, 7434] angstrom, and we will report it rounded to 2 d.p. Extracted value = 3.46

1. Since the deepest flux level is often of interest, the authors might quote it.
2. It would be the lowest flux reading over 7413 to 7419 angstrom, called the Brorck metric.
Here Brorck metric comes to 3.05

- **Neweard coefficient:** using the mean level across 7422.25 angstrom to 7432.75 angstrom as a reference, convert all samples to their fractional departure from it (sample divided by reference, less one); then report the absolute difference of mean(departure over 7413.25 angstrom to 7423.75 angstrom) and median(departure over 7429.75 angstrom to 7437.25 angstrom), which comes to 0.062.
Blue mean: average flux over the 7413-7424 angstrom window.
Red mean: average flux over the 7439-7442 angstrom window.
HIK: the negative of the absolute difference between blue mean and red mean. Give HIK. -0.08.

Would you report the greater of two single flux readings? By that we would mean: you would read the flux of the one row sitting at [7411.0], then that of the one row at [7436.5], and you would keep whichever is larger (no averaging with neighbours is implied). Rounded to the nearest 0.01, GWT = 3.38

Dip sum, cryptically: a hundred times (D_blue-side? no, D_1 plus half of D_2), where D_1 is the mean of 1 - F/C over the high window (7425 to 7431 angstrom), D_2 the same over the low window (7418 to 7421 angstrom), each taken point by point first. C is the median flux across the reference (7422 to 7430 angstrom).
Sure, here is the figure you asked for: 5.6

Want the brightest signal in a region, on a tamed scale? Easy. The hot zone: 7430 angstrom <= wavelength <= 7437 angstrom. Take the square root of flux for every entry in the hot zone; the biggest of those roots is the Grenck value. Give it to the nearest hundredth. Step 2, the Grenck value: 1.88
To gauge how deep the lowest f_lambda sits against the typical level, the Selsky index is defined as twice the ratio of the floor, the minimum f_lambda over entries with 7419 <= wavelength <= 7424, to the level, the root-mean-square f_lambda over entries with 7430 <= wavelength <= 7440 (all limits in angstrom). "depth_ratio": 1.839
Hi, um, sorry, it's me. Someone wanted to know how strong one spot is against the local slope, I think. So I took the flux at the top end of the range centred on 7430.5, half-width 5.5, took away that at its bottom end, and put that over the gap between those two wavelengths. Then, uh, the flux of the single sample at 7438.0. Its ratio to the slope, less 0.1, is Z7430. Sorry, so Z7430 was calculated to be -200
